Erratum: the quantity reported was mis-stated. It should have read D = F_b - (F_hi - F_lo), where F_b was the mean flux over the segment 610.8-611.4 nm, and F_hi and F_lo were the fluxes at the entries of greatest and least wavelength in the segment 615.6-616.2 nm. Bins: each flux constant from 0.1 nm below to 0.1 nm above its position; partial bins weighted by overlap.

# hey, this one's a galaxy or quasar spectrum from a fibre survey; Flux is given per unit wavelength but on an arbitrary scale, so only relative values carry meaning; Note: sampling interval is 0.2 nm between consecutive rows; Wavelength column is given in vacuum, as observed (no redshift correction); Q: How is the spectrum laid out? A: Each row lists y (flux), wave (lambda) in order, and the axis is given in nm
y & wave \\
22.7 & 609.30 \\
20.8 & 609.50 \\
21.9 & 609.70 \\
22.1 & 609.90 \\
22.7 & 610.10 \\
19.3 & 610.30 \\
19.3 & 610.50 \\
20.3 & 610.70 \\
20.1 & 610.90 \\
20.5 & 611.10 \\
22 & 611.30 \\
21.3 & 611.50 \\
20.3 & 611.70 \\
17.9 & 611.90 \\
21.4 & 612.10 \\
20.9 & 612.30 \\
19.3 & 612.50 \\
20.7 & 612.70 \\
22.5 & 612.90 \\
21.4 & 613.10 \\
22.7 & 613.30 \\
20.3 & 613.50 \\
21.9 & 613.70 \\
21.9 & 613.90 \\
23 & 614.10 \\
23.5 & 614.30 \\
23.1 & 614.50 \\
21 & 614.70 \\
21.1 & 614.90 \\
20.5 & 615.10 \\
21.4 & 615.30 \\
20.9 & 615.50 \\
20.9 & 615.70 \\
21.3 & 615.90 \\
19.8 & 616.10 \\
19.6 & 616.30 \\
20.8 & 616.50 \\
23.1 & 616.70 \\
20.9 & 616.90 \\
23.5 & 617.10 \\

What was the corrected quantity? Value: 22.0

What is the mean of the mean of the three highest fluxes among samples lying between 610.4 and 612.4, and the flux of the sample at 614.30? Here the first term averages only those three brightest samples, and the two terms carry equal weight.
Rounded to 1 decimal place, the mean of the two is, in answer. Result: 22.5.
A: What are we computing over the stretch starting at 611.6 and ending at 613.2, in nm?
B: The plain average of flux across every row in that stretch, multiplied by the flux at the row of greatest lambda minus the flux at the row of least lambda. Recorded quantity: 23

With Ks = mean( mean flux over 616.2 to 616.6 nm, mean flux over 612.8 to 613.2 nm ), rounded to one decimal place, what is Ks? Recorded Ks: 21.1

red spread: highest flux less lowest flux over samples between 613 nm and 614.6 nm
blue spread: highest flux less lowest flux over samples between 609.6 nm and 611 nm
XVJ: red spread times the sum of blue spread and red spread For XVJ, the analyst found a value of 21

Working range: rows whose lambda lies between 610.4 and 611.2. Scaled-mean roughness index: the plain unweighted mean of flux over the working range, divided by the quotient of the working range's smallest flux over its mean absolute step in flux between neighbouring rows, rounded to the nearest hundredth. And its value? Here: 0.55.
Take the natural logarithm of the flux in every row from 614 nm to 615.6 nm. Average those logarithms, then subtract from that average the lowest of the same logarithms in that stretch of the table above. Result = 0.061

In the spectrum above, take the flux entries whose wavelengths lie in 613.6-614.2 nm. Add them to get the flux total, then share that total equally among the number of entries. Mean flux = 22.3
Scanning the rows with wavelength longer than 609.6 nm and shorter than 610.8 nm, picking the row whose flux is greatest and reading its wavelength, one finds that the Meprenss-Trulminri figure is 610.10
